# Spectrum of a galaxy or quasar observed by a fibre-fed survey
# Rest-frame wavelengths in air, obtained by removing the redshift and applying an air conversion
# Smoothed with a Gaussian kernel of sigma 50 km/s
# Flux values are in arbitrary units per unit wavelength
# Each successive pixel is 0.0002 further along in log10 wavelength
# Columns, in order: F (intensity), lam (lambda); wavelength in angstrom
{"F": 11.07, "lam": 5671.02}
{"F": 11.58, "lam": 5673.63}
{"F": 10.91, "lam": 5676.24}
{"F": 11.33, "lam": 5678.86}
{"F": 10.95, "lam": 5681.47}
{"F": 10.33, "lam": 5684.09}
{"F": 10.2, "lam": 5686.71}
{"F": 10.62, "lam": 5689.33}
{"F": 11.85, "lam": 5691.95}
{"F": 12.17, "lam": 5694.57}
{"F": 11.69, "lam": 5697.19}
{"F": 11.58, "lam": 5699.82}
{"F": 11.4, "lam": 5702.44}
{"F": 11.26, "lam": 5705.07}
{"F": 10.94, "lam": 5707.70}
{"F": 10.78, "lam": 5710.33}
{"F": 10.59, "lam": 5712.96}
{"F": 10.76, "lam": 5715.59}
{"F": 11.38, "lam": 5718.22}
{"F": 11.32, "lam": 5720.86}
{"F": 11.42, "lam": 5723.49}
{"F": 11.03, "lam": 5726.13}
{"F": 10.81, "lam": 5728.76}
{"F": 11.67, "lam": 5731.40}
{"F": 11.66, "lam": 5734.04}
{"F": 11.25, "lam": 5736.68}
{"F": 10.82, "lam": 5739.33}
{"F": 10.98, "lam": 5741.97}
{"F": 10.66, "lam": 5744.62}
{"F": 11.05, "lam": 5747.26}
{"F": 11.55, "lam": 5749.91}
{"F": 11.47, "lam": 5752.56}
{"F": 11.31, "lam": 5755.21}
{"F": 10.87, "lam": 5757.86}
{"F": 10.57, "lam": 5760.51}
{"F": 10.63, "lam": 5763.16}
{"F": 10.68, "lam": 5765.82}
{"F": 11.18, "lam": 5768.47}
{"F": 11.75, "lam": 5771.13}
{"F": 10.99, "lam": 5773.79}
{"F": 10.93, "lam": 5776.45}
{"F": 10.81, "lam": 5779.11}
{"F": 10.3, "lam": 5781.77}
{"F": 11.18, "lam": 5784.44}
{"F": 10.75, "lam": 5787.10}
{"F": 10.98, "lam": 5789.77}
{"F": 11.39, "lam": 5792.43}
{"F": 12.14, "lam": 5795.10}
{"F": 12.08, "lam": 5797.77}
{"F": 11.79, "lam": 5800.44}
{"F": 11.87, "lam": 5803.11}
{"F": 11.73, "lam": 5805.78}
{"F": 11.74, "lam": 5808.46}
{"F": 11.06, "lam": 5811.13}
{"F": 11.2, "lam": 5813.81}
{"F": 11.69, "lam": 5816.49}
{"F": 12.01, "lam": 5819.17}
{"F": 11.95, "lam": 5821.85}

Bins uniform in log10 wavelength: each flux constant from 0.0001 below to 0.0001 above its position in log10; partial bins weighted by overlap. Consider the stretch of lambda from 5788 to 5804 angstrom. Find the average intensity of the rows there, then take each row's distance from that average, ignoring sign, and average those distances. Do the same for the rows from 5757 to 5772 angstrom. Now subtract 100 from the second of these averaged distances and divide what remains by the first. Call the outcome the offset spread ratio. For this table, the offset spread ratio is -286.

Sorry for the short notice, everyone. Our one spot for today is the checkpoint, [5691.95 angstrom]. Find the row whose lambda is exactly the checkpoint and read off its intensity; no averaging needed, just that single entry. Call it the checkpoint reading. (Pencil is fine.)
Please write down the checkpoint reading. 11.85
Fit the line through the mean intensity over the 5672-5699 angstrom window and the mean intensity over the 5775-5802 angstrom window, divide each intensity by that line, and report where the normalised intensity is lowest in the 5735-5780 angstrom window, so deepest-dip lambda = 5760.51 angstrom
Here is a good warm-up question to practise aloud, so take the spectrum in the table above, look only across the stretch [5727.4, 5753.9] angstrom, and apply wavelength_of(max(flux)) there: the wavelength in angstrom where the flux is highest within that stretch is 5731.40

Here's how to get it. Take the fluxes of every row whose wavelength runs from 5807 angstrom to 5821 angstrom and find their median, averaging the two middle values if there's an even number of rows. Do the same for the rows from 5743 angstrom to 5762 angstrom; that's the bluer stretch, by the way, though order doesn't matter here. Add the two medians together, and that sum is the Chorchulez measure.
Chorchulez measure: 22.7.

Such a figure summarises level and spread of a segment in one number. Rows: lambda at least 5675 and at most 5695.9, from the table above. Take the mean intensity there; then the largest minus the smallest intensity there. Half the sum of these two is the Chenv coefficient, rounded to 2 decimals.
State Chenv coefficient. 6.51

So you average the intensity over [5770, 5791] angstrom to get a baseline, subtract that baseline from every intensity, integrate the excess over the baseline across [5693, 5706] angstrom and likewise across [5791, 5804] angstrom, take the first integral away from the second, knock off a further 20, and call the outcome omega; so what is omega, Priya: -17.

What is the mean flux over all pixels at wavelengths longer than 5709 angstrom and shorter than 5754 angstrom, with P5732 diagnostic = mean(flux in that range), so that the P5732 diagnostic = 11.13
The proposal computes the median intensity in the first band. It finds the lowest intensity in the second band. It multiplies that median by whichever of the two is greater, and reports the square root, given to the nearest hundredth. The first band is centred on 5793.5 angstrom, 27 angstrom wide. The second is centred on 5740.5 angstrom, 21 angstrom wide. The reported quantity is 11.56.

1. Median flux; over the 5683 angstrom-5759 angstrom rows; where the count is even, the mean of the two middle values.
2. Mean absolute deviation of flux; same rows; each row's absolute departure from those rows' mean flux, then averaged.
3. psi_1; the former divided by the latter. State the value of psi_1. 29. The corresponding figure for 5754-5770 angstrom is 43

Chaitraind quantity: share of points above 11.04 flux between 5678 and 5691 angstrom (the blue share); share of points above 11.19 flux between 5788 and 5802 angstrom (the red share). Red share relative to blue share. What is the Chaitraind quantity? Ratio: 4.0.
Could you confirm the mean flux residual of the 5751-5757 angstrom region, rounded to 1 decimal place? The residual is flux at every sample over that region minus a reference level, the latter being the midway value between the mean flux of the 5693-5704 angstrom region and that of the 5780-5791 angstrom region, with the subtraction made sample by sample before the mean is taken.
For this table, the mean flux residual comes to 0.1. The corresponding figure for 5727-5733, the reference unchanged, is 0.0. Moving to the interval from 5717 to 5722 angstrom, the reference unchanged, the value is 0.1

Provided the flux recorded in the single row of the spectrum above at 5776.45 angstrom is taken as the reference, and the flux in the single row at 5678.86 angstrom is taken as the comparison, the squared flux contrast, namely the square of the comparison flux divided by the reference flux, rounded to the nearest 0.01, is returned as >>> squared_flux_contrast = 1.07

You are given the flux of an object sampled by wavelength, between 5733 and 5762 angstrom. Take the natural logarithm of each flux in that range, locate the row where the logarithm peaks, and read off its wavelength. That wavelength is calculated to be 5734.04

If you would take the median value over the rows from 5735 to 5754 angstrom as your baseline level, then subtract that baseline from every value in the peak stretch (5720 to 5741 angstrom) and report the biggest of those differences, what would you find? 0.6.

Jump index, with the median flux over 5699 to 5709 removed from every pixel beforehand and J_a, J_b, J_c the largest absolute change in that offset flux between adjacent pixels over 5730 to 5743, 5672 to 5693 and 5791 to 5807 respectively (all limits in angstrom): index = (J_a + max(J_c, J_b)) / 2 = 0.83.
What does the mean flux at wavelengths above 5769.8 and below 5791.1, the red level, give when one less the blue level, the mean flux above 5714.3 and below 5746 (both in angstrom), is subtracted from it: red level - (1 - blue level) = 21.11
